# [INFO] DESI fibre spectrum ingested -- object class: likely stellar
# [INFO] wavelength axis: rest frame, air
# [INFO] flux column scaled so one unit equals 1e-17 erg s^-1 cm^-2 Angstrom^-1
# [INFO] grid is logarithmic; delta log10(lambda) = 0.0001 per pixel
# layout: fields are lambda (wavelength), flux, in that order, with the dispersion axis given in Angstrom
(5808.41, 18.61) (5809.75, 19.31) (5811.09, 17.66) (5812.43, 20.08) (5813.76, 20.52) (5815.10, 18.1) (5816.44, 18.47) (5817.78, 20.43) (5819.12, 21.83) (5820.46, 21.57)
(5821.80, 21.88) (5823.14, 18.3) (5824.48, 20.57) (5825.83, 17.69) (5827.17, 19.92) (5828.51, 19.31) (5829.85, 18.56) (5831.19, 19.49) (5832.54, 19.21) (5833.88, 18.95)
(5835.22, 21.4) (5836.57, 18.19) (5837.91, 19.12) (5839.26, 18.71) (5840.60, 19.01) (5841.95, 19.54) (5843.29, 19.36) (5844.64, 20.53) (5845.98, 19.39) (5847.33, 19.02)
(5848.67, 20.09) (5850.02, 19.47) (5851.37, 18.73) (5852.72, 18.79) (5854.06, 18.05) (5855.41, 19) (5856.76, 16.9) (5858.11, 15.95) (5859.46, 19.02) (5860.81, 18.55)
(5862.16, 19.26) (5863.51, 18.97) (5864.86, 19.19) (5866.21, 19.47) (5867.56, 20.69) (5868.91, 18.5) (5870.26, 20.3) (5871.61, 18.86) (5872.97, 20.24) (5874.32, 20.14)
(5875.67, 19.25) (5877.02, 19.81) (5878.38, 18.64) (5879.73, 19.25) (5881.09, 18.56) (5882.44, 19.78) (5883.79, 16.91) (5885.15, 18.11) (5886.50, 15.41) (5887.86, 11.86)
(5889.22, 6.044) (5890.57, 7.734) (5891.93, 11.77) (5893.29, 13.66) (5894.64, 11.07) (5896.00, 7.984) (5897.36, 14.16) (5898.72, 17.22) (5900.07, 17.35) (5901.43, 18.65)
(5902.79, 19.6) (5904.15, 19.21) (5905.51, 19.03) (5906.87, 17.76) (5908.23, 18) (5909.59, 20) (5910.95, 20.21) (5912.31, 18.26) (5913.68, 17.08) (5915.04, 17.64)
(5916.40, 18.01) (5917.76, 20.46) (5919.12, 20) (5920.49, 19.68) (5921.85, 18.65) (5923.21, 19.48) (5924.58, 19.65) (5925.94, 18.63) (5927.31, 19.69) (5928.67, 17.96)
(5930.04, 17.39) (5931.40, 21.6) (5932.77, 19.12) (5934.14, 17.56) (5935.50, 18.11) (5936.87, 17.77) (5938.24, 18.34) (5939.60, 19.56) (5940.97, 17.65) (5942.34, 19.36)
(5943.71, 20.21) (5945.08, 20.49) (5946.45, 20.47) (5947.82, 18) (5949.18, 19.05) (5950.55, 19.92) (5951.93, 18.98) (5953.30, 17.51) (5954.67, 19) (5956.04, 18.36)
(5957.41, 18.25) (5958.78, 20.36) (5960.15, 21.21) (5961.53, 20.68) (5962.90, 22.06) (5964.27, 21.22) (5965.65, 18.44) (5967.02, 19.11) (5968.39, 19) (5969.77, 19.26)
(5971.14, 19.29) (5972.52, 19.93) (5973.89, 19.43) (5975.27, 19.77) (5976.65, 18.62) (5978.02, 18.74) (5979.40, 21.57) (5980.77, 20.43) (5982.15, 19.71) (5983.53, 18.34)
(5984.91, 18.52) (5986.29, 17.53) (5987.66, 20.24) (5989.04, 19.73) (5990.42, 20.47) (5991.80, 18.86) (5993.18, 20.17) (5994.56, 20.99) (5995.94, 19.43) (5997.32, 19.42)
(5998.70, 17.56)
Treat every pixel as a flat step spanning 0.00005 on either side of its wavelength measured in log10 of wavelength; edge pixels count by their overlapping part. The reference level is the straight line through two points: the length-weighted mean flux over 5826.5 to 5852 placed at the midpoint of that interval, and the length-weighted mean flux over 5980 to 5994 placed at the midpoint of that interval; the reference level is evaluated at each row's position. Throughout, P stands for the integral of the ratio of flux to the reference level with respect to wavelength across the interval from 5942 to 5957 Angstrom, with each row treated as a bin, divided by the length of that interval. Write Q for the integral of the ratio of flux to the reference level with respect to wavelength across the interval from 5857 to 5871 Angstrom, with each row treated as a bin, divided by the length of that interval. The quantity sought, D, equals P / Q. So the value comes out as 1.012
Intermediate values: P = 0.99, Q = 0.977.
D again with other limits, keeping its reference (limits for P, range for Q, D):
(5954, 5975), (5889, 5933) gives 1.148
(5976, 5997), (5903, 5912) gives 1.026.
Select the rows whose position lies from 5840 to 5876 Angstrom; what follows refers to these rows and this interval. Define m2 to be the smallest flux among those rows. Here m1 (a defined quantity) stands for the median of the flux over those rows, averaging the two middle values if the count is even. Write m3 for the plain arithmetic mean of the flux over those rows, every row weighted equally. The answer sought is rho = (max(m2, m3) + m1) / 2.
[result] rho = 19.2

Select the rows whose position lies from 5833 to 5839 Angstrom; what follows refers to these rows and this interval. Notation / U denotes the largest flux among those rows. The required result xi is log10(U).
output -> 1.33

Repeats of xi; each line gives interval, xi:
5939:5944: 1.31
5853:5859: 1.28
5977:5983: 1.33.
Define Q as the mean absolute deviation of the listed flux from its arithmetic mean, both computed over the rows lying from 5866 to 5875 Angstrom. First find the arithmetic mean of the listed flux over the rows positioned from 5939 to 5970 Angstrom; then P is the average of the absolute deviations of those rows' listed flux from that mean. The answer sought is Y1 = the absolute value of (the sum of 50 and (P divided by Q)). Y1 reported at 51.44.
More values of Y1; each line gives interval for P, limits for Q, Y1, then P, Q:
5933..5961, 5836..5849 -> 51.97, 1.0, 0.5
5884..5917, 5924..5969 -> 53.30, 3.4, 1.0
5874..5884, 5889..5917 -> 50.21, 0.8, 3.6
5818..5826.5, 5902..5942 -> 51.64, 1.5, 0.9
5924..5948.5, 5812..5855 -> 51.17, 1.0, 0.9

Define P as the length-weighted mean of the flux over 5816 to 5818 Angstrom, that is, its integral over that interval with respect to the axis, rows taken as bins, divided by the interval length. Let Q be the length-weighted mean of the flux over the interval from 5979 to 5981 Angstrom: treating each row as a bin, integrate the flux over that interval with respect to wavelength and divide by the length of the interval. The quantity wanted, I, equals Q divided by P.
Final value 1.09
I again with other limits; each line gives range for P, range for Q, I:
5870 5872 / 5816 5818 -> 0.99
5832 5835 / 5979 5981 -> 1.09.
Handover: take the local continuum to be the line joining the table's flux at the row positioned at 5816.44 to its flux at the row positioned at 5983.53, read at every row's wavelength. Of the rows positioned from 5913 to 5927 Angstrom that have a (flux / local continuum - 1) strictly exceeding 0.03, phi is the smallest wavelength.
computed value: 5917.76 Angstrom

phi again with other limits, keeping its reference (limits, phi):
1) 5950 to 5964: 5950.55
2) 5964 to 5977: 5964.27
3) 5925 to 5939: 5927.31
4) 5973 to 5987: 5973.89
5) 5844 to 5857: 5844.64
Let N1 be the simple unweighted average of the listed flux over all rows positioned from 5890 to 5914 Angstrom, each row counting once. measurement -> 16.0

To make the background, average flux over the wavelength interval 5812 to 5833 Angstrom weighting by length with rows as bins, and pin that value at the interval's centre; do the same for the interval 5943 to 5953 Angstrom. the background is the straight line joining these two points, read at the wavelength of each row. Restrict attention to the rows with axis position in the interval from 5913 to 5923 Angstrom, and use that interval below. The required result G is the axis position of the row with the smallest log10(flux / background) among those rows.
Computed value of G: 5913.68 Angstrom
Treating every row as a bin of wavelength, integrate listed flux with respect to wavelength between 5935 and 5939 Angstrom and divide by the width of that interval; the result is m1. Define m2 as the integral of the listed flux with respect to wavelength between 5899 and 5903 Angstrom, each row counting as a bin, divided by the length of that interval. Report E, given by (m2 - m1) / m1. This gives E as 0.01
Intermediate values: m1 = 18.1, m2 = 18.3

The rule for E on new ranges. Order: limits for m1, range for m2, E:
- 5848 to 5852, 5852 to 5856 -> -0.04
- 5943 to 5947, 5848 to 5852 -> -0.05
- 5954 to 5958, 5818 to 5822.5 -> 0.16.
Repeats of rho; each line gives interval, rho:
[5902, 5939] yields 18.7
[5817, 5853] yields 19.5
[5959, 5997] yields 19.7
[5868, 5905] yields 17.4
